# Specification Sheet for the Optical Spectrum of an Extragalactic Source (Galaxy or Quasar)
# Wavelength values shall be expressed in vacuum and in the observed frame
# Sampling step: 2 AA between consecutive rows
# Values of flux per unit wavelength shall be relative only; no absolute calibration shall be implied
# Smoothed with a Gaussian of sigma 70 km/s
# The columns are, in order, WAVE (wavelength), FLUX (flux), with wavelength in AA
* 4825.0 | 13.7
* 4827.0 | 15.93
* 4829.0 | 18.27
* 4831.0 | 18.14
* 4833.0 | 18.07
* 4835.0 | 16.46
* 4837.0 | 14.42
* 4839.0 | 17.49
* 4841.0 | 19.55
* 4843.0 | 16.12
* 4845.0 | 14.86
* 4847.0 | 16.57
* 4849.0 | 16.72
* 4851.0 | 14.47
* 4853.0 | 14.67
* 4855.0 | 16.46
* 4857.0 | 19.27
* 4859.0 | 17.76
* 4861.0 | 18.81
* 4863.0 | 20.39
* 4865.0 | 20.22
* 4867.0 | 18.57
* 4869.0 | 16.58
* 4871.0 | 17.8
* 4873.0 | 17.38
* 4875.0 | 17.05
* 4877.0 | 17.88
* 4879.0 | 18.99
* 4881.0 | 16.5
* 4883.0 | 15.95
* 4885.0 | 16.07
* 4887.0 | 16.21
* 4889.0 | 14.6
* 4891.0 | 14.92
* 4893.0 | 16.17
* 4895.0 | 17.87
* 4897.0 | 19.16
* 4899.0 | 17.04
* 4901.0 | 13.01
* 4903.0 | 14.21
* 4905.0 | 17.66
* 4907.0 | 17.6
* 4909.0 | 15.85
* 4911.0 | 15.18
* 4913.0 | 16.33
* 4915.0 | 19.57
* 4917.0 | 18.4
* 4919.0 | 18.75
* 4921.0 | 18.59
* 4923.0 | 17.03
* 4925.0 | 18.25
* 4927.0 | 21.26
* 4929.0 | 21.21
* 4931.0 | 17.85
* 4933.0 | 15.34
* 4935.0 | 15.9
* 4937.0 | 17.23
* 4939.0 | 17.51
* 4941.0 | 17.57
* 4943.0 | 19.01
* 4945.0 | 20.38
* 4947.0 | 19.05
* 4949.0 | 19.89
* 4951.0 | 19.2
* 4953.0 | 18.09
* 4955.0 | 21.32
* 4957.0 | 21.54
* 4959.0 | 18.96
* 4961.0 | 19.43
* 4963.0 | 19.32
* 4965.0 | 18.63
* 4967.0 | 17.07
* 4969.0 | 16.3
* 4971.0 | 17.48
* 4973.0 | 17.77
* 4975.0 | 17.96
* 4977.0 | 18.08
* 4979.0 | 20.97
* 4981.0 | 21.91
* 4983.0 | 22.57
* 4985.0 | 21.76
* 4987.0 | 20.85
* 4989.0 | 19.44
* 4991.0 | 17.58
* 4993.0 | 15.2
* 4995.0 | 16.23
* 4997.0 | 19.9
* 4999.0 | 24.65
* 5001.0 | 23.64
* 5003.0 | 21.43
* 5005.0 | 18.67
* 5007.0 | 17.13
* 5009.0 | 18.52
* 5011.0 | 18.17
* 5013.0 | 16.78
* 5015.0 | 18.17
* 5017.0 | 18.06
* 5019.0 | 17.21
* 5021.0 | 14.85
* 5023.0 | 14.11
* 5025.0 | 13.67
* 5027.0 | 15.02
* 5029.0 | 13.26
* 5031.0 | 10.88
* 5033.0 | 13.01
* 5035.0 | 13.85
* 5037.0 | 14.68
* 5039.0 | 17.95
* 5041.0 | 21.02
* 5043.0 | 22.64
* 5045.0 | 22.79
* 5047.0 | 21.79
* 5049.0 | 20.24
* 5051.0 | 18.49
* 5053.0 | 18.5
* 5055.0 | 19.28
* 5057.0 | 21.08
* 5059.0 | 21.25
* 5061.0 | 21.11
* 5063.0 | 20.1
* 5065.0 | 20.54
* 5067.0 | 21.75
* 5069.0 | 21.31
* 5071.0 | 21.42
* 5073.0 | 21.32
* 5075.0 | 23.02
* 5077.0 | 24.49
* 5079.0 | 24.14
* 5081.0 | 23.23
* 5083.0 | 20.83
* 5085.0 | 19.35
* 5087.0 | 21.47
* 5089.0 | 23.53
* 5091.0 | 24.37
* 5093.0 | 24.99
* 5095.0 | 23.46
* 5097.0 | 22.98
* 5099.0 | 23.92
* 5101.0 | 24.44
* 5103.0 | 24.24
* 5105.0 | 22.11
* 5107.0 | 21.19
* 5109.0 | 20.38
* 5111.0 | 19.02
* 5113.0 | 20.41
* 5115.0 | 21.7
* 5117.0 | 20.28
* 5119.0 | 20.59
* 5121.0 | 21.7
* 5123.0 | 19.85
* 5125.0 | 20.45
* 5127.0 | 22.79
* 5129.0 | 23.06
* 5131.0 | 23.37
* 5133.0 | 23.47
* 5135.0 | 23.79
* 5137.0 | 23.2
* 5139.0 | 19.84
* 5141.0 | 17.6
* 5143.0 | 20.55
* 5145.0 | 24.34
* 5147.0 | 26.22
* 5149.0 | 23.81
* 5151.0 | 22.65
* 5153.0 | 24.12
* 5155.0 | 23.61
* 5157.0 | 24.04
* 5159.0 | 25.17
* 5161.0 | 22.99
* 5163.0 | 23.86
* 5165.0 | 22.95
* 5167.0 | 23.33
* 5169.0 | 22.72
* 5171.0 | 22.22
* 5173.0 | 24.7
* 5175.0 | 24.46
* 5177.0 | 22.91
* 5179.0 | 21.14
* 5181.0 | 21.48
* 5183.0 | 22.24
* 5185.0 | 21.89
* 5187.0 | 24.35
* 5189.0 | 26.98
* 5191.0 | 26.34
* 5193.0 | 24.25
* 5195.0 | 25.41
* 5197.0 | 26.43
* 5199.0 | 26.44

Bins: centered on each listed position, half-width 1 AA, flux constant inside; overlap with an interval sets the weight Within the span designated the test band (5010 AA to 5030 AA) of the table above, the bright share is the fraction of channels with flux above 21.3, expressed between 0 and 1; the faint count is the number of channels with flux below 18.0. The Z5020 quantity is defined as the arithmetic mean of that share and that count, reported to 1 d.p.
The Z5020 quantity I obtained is 3.5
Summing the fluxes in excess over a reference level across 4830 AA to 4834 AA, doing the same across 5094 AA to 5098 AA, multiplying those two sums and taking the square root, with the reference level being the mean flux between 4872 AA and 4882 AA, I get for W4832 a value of 3.5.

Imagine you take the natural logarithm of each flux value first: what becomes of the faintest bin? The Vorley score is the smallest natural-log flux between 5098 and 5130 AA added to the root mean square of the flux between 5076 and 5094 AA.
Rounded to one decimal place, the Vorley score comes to 26.0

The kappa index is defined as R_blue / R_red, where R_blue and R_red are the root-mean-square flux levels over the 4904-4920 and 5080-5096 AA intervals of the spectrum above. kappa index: 0.77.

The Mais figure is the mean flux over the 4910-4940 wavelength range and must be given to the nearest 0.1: 17.9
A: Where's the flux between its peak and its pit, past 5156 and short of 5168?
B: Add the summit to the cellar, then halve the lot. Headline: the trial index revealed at 24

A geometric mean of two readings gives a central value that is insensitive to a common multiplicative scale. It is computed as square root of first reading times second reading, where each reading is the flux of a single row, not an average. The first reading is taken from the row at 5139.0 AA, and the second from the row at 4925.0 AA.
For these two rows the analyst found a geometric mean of 19.0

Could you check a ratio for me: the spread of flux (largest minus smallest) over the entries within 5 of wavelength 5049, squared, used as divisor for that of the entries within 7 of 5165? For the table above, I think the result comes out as 0.16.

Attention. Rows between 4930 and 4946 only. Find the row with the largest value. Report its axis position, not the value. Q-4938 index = 4945.0 AA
